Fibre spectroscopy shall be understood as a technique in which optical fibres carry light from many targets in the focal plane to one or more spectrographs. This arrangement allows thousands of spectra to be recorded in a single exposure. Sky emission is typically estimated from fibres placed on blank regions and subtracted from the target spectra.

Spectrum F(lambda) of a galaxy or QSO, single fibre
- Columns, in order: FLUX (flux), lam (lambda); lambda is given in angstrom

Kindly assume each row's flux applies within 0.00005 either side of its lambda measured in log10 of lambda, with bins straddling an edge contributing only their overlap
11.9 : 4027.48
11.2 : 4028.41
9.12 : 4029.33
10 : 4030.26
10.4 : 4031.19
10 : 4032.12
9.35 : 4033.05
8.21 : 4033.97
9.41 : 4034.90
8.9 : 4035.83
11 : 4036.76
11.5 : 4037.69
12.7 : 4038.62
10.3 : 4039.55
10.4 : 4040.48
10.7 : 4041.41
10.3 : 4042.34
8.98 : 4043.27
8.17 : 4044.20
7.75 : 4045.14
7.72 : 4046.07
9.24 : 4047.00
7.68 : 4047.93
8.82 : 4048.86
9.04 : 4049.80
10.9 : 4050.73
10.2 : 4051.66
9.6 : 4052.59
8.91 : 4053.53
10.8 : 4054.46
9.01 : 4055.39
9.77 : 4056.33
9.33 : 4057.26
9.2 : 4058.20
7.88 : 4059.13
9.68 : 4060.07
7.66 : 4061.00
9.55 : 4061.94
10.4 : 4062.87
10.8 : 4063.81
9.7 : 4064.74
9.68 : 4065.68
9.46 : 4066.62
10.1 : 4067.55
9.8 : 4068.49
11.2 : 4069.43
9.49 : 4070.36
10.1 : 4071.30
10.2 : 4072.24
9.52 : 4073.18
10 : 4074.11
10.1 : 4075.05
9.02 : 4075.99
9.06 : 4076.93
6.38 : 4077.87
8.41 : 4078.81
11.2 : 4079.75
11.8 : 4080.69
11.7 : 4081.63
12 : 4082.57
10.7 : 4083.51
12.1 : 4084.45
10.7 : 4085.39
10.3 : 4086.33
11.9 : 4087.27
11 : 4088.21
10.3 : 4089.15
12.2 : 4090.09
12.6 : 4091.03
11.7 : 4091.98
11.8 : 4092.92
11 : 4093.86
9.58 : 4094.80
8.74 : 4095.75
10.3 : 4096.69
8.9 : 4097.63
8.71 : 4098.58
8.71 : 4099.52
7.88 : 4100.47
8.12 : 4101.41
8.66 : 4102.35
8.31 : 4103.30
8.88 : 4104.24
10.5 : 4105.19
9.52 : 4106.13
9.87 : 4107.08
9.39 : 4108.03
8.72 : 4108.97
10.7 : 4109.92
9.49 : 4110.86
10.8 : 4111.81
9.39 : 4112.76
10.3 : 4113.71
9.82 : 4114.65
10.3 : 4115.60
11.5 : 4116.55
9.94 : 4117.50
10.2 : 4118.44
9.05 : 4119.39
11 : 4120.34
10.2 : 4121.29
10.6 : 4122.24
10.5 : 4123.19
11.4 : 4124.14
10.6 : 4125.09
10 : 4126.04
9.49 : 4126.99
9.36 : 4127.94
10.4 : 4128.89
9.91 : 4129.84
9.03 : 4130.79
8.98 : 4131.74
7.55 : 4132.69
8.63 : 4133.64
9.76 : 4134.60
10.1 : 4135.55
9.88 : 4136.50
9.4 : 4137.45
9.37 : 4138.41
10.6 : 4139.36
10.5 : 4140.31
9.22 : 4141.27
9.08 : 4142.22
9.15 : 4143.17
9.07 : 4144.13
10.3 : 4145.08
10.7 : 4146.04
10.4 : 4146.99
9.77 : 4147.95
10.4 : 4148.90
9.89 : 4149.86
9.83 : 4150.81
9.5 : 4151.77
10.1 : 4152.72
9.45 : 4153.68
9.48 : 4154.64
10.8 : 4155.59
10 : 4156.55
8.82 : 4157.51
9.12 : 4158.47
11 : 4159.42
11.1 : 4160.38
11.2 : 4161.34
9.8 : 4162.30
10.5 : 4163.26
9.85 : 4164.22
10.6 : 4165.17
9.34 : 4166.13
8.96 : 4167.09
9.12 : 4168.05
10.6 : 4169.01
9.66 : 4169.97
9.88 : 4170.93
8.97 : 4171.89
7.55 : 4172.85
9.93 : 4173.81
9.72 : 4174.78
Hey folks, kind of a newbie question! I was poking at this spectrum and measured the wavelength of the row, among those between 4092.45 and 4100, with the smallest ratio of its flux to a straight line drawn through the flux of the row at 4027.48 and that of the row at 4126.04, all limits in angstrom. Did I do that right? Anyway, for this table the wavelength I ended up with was 4095.75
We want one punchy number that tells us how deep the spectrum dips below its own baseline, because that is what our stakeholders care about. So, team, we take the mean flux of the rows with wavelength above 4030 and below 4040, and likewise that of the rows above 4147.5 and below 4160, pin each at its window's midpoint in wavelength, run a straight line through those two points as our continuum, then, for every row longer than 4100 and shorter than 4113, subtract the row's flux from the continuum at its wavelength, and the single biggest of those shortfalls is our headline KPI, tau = 2.1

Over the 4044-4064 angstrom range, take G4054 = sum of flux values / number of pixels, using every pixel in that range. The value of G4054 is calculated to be 9.2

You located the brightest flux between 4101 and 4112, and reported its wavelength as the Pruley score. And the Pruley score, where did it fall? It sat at 4111.81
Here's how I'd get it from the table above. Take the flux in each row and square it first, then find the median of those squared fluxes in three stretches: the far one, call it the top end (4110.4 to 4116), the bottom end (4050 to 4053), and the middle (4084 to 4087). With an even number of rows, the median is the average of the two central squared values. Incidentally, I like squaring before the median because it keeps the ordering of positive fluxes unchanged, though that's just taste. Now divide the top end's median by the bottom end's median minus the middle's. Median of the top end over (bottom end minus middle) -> -10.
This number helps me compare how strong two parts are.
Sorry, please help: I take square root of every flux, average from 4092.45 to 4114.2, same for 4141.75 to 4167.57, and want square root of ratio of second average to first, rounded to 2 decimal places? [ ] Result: 1.01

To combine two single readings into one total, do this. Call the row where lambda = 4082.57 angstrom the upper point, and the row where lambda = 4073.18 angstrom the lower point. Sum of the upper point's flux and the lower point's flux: 21.5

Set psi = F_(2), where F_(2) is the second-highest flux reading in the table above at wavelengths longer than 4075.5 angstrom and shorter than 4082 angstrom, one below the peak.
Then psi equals 11.7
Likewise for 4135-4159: 10.7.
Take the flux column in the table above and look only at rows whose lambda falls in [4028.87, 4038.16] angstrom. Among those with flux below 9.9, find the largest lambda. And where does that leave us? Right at 4035.83 angstrom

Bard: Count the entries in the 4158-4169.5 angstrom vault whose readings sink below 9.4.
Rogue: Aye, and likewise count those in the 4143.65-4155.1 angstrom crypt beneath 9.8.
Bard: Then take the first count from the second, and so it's 1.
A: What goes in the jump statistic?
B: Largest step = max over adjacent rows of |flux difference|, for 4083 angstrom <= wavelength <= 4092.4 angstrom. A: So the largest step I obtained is 1.9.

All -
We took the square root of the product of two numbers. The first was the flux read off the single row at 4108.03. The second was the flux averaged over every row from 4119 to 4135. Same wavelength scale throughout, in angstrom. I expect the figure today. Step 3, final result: 9.6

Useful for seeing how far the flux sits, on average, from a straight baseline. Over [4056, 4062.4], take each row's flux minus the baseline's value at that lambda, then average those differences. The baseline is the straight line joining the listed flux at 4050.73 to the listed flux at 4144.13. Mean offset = -1.7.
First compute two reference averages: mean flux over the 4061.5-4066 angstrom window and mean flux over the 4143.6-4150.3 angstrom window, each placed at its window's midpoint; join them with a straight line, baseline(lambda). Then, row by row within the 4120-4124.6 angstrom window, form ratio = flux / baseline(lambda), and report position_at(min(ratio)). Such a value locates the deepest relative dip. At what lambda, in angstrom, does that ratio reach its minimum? 4121.29 angstrom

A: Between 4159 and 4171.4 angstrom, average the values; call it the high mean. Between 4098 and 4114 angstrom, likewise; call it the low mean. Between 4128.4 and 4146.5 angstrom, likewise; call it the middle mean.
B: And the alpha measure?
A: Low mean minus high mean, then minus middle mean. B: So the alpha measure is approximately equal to -10.4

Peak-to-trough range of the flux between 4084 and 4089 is 1.8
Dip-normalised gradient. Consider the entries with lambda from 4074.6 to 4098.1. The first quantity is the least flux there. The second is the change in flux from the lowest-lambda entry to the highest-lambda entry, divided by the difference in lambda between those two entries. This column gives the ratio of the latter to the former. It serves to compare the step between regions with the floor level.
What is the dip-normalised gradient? -0.008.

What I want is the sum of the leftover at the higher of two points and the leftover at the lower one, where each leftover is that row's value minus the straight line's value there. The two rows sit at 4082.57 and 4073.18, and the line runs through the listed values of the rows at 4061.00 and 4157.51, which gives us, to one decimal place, 5.8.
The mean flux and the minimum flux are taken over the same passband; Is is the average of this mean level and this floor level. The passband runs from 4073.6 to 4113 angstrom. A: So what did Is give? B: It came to 8.2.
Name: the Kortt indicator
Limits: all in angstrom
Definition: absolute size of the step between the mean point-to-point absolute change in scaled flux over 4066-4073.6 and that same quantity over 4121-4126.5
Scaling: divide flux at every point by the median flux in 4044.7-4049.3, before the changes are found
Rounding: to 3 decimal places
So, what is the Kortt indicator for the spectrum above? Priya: 0.028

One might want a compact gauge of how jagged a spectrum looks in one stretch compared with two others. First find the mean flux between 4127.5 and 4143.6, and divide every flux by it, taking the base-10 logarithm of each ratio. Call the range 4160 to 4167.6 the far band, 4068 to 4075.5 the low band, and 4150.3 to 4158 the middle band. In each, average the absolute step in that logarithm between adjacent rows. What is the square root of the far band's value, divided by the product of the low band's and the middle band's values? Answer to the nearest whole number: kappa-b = 187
